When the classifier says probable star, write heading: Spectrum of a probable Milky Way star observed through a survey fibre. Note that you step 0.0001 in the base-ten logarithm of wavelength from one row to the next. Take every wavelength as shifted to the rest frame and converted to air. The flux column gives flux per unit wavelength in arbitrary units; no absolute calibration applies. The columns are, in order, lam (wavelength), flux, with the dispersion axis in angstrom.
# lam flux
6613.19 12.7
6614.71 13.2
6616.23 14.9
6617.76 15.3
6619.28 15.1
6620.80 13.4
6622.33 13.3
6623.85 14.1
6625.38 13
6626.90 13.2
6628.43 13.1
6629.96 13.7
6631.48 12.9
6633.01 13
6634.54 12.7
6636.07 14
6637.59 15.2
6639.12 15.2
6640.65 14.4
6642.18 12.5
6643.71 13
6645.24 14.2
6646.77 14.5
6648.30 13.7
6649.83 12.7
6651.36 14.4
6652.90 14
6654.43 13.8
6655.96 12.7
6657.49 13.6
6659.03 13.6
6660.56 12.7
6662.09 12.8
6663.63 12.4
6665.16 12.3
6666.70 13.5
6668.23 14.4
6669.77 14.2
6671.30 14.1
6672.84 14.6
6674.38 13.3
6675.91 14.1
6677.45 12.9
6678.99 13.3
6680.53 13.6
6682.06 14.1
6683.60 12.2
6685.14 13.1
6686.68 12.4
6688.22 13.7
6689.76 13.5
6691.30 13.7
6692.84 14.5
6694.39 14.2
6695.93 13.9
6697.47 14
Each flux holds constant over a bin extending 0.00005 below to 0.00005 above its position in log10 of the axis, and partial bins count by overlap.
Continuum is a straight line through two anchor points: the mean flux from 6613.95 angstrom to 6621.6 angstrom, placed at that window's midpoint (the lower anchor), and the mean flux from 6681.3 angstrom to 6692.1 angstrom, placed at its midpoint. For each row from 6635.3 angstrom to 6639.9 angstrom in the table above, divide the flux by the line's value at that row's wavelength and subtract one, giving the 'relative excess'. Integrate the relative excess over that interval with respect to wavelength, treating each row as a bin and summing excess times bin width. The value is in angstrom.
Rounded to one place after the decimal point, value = 0.2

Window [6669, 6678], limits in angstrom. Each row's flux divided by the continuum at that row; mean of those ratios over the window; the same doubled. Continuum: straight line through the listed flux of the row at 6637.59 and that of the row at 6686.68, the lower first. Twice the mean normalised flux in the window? 2.11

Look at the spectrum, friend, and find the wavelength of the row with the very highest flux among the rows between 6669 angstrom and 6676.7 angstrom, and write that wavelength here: 6672.84 angstrom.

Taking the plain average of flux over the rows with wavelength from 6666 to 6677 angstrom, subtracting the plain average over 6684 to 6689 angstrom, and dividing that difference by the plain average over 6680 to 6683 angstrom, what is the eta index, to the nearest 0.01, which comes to 0.07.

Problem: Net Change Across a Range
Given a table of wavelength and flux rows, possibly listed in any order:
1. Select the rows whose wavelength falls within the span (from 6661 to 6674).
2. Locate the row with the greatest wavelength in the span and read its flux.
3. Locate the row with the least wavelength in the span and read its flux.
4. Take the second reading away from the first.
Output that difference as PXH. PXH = 1.80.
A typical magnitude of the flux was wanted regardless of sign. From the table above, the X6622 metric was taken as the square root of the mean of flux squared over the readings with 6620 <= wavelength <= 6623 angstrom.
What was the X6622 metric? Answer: 13.4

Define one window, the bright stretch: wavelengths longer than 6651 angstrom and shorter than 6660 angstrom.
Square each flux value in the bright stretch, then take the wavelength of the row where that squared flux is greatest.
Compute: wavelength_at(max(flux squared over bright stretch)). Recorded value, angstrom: 6651.36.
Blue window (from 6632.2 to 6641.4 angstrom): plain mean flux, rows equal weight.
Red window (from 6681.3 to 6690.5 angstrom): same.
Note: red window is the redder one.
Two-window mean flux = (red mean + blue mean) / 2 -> 13.6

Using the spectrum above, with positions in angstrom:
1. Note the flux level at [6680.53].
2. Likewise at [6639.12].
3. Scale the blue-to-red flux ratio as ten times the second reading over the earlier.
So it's 11.2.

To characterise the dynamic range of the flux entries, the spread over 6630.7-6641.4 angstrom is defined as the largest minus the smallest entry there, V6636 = 2.50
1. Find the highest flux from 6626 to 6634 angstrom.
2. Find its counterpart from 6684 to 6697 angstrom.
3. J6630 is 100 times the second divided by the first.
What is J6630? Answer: 106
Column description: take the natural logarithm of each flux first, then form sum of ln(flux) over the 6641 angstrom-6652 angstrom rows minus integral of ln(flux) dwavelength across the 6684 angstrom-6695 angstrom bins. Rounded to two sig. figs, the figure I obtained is -10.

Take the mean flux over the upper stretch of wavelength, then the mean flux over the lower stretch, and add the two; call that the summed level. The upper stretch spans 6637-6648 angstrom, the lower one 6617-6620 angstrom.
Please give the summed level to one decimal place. 29.3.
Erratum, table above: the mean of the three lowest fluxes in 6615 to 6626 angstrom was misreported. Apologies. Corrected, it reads 13.2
